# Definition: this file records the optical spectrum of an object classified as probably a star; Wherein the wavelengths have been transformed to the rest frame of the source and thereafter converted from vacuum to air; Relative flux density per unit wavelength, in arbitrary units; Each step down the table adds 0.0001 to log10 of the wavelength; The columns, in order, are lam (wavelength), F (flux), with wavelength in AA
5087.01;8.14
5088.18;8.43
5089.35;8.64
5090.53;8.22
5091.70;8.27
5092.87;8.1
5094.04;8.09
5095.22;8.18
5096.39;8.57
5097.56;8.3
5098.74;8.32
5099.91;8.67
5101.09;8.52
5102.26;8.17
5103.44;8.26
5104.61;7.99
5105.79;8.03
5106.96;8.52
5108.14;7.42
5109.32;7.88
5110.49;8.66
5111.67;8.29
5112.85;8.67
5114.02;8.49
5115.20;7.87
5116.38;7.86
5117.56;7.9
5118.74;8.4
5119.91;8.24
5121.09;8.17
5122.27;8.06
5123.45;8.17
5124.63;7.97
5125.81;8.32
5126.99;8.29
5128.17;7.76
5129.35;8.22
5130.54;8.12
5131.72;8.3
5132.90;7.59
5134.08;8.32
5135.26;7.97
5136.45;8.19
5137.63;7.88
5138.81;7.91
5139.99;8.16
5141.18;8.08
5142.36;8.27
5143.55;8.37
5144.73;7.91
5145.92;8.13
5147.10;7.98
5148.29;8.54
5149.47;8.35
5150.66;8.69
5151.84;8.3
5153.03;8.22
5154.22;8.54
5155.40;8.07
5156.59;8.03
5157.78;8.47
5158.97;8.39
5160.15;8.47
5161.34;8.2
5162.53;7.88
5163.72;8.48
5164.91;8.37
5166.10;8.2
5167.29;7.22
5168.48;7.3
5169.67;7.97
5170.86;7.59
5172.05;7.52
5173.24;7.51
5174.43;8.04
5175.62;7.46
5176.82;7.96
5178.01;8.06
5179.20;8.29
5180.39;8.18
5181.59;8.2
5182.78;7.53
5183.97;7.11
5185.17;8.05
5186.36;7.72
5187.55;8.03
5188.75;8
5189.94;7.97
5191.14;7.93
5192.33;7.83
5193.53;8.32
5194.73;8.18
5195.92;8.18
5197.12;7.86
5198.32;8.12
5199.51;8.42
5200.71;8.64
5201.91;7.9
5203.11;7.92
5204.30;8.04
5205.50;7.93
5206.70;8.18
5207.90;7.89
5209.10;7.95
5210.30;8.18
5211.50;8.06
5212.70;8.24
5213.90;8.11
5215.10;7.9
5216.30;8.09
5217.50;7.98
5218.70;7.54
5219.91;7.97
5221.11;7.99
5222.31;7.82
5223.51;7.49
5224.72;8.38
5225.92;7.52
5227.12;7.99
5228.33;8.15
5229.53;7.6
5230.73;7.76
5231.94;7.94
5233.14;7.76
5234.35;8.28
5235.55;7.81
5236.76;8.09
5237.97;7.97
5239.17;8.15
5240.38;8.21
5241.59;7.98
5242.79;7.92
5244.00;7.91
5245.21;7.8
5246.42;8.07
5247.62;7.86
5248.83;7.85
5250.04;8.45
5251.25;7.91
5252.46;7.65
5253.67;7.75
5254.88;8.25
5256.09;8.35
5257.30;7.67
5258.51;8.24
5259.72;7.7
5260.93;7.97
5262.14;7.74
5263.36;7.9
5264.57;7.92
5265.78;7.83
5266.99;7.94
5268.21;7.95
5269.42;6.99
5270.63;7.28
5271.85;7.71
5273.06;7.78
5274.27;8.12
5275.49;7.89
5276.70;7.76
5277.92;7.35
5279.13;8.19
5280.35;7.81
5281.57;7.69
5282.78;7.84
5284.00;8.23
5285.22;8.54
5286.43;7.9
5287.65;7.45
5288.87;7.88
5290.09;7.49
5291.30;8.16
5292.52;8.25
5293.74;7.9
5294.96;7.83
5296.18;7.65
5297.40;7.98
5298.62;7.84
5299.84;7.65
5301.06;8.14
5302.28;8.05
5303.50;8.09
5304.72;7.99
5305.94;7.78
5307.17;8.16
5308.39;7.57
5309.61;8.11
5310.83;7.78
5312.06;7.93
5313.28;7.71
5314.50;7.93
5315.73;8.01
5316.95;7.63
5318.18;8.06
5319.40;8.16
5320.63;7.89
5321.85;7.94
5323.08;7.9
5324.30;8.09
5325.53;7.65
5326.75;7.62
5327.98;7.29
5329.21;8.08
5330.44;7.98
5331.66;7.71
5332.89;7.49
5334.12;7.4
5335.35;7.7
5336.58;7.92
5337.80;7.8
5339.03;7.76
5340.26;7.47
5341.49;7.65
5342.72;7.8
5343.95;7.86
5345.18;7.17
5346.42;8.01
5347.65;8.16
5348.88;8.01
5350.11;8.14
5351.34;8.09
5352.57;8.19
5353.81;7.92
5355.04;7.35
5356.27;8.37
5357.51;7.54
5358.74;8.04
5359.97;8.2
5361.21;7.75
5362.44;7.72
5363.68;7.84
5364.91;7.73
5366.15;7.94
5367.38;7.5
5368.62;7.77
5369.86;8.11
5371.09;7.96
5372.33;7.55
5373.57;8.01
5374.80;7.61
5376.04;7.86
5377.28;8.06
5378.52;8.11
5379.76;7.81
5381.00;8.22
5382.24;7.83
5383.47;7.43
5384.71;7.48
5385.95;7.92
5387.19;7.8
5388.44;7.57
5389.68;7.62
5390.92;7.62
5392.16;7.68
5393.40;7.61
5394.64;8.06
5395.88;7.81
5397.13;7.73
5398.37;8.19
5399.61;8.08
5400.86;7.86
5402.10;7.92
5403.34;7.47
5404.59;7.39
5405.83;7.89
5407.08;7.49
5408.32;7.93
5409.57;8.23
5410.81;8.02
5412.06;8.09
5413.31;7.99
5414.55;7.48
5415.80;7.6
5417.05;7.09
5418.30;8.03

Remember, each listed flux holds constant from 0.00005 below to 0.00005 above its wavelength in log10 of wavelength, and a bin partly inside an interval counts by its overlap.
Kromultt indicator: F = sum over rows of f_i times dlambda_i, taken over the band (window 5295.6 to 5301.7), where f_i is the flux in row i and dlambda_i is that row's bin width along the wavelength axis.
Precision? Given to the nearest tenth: 47.9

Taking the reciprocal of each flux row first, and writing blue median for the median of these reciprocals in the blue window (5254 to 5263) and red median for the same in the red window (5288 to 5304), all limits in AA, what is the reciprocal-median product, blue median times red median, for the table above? 0.0159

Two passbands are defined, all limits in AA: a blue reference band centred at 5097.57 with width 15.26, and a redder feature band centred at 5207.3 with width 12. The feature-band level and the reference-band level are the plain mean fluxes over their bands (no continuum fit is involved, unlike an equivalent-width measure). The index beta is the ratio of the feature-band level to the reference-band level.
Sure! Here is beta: 0.97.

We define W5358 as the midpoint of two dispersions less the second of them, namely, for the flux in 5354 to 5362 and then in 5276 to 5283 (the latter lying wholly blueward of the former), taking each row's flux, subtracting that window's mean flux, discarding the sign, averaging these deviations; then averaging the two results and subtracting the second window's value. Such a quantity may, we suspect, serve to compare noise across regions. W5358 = 0.08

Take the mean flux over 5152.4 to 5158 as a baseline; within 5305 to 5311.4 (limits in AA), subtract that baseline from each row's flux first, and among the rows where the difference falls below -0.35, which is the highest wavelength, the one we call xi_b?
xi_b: 5310.83 AA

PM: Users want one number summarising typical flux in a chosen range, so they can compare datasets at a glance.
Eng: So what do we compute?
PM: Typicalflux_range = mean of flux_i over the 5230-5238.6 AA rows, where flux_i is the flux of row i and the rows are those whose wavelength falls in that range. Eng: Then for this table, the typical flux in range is 7.94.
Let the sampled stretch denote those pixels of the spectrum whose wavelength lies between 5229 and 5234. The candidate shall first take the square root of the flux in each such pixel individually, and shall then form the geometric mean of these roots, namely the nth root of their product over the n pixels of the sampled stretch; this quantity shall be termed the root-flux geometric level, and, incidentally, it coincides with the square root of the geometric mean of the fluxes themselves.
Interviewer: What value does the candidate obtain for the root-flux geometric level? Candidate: 2.786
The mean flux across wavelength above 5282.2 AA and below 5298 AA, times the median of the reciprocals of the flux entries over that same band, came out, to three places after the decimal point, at 1.004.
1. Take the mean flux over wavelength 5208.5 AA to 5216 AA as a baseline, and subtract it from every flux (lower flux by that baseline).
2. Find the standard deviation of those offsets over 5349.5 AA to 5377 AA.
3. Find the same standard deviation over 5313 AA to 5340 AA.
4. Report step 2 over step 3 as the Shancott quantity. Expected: 1.13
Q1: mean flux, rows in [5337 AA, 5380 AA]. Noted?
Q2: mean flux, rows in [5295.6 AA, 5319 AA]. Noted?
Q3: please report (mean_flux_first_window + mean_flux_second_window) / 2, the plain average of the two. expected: 7.88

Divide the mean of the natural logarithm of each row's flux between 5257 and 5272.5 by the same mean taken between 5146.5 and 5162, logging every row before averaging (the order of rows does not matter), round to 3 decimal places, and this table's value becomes 0.966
